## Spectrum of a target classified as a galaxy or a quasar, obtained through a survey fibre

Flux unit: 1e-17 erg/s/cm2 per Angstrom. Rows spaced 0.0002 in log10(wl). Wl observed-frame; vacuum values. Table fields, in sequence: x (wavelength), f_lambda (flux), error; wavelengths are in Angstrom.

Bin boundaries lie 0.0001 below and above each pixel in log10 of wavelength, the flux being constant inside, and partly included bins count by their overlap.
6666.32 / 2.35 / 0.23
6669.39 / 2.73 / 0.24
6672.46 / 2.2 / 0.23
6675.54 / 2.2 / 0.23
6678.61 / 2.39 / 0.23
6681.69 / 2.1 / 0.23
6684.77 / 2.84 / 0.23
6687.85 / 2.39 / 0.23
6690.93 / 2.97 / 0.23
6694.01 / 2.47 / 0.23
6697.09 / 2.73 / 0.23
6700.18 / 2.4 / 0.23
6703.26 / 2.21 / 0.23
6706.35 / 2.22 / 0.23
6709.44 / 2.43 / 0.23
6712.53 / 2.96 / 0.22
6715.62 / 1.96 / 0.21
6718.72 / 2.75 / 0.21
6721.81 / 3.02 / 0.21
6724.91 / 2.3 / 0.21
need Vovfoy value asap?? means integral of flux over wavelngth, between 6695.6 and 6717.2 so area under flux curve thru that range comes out 52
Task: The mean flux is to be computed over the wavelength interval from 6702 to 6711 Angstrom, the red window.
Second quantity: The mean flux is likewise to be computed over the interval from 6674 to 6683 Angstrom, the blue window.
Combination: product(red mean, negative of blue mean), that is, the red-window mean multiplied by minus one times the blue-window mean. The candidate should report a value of -5.1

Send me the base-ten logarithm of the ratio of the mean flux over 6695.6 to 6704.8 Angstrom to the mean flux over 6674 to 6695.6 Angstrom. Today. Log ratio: -0.01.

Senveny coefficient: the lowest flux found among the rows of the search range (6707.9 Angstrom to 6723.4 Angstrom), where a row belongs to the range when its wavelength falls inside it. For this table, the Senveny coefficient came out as 1.96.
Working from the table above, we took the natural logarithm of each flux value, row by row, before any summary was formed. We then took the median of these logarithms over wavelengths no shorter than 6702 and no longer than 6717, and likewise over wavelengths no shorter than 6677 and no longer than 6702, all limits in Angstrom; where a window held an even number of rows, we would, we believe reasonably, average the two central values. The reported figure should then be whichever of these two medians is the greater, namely 0.89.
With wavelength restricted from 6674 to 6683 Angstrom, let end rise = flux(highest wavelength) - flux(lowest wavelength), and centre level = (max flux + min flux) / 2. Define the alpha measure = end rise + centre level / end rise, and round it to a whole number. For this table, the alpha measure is -23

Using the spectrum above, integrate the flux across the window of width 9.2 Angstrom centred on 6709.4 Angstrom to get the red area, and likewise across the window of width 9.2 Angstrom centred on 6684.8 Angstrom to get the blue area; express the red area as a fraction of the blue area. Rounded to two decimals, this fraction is 1.04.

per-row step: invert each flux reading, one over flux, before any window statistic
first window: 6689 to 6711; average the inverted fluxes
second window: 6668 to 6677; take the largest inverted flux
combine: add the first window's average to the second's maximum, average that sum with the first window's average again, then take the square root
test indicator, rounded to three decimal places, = 0.796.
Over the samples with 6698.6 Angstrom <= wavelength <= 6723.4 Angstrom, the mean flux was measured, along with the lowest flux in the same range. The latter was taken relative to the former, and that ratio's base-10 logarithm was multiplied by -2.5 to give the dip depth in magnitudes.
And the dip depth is 0.26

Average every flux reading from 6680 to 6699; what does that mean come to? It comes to 2.58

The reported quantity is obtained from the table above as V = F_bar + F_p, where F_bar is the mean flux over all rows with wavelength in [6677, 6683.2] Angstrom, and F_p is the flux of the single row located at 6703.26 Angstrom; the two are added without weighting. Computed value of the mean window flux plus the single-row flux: 4.5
